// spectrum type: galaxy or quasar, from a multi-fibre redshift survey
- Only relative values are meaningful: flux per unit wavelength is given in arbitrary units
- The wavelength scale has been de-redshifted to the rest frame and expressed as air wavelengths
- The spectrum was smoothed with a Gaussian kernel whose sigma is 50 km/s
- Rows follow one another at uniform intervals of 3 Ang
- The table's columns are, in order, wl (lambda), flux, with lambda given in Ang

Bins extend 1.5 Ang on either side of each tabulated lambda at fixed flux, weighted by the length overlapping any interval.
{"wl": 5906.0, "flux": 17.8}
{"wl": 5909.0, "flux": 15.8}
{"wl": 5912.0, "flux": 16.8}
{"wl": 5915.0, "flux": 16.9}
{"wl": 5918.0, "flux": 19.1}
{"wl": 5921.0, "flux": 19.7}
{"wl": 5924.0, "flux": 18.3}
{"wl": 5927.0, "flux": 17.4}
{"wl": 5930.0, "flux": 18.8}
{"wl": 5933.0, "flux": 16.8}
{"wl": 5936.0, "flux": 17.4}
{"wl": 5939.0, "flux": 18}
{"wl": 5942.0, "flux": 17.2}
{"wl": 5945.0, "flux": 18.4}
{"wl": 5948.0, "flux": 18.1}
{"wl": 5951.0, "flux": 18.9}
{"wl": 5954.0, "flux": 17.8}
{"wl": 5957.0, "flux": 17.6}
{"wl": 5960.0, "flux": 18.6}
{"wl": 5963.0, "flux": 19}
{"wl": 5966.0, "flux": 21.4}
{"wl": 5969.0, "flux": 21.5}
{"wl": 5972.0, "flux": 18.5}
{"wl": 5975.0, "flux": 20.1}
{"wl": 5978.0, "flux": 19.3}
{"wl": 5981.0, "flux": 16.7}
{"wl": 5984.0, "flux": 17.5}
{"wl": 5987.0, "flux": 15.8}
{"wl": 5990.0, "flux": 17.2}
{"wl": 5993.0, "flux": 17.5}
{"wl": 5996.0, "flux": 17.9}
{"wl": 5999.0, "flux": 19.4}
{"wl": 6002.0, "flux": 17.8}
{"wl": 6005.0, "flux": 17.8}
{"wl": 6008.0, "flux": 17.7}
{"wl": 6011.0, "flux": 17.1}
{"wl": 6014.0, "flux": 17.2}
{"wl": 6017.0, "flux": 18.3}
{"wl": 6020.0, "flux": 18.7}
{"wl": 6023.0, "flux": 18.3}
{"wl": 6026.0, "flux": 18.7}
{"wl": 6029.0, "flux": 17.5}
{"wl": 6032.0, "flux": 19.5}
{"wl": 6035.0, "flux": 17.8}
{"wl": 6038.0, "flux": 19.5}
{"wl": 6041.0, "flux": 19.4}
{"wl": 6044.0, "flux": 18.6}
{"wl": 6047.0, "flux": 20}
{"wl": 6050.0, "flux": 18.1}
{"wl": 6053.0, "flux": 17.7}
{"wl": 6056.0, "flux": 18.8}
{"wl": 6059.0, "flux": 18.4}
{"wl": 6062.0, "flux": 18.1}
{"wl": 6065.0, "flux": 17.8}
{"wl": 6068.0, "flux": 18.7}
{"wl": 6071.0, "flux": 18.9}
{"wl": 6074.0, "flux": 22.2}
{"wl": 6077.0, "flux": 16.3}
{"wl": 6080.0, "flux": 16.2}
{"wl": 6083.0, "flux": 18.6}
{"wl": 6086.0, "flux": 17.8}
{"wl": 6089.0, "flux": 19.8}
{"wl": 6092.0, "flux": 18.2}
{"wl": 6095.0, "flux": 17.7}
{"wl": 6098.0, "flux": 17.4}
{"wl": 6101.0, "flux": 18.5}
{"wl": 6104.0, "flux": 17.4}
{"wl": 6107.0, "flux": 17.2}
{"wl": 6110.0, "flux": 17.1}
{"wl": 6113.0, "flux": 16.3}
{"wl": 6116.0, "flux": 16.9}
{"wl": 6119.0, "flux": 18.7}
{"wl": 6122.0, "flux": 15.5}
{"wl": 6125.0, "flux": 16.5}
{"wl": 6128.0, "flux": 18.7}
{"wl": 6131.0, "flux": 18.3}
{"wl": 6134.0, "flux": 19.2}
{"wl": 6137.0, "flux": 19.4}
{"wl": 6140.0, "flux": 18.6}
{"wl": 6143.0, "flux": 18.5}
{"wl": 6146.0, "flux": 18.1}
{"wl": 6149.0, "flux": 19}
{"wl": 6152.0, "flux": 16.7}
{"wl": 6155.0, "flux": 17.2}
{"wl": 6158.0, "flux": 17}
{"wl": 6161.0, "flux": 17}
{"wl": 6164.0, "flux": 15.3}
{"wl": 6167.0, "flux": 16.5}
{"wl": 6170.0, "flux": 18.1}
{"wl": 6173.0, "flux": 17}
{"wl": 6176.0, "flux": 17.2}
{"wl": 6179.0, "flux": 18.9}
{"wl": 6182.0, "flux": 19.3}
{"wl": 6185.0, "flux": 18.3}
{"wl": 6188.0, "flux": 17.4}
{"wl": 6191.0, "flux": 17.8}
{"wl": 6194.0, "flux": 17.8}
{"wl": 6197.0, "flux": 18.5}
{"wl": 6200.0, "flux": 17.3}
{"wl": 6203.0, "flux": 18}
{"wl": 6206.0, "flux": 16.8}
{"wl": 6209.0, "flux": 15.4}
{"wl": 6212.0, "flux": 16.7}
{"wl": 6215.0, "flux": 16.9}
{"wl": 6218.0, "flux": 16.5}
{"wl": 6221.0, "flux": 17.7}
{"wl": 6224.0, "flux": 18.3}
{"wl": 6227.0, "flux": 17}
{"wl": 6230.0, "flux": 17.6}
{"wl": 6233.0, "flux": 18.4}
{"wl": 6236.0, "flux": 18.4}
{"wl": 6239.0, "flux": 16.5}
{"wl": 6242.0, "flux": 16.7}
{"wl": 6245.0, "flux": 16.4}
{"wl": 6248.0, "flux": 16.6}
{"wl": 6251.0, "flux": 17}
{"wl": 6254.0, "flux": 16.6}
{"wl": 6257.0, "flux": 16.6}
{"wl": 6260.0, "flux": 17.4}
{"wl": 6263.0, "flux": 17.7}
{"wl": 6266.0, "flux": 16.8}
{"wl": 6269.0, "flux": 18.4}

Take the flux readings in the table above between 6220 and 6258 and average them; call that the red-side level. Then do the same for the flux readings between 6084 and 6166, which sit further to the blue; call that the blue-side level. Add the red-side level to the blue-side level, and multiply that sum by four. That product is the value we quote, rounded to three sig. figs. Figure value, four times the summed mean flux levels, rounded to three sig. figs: 140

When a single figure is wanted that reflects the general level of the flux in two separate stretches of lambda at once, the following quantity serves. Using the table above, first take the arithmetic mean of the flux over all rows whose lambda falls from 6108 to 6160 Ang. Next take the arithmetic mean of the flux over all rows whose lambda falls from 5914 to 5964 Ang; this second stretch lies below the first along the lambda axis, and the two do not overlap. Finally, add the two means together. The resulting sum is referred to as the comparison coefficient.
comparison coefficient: 35.9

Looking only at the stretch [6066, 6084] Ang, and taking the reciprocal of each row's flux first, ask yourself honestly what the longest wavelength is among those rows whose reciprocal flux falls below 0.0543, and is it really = 6083.0 Ang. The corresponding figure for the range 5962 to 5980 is 5978.0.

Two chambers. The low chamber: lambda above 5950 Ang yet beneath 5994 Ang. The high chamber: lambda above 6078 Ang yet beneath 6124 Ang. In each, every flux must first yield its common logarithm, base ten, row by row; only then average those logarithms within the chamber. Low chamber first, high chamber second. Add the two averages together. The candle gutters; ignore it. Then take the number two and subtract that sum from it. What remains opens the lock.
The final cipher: -0.509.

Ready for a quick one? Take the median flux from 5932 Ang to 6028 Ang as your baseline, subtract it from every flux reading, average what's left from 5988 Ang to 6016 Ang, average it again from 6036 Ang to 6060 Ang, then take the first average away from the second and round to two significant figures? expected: 1.1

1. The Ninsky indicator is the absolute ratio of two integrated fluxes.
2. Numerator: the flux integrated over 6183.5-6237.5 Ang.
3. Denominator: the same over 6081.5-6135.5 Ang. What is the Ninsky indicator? 0.98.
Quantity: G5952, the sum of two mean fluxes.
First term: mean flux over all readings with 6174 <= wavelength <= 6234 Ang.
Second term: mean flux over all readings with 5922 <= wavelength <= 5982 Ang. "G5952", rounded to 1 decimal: 36.1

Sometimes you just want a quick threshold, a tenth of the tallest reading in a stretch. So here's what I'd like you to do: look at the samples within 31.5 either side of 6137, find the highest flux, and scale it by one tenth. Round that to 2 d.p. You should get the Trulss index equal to 1.94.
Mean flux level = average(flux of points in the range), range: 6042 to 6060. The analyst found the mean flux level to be 18.6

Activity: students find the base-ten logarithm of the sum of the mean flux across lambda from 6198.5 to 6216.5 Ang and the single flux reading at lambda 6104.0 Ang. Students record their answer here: 1.53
